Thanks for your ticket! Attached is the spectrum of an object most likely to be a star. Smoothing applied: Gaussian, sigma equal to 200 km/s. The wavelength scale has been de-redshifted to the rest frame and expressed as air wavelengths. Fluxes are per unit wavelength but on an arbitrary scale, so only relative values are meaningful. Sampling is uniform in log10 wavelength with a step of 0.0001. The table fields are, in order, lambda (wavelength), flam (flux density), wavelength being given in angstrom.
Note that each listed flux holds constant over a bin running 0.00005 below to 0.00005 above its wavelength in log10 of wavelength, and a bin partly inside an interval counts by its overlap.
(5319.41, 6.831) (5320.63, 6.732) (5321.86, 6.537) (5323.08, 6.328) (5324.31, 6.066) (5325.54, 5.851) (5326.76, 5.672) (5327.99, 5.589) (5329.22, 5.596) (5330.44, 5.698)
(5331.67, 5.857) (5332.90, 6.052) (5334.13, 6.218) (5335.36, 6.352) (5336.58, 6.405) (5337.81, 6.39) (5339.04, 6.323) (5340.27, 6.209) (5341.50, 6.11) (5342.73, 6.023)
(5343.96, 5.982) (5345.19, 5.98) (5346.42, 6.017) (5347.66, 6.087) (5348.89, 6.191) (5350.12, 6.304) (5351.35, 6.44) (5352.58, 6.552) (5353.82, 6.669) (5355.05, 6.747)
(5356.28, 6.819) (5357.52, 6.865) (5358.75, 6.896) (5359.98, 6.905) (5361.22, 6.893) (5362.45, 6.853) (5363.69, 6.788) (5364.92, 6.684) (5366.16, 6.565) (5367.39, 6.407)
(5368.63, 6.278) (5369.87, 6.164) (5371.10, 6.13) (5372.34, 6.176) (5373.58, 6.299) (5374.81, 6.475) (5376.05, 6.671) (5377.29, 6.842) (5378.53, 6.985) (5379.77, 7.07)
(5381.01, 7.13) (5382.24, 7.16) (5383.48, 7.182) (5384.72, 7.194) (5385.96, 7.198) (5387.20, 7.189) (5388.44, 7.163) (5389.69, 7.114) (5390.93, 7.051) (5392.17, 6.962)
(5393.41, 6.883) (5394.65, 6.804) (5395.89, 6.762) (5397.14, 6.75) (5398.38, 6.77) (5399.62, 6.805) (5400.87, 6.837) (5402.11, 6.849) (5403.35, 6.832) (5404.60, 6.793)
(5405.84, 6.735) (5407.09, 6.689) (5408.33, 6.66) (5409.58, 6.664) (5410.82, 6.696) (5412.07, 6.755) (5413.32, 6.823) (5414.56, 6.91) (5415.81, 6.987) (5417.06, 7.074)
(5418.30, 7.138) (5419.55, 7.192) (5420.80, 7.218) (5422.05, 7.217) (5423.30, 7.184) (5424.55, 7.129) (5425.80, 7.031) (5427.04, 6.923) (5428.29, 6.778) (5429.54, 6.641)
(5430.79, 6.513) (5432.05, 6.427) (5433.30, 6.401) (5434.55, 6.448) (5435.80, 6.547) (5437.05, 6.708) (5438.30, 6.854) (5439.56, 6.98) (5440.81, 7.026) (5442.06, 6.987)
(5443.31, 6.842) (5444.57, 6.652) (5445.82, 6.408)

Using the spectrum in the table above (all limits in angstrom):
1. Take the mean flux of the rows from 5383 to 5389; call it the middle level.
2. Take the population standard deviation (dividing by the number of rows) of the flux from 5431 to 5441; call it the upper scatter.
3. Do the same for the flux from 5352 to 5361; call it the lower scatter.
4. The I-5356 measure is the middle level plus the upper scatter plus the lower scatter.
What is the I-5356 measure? 7.5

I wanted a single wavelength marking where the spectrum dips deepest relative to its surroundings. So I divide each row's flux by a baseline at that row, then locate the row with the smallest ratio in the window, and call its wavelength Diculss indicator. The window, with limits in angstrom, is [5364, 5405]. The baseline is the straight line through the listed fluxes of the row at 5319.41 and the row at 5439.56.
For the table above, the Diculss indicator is 5371.10 angstrom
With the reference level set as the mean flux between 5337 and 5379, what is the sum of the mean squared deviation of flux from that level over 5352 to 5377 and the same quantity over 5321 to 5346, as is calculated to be 0.32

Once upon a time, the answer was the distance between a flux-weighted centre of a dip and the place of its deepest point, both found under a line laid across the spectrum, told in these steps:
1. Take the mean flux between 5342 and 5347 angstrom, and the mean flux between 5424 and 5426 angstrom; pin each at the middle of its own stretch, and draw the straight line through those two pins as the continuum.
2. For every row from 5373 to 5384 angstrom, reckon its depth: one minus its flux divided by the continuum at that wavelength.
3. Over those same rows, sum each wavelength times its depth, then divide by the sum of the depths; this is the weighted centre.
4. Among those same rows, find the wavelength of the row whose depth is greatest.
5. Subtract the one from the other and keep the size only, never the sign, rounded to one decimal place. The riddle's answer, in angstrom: 6.9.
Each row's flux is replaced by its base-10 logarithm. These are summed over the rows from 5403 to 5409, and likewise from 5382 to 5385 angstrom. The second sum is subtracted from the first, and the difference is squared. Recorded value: 2.5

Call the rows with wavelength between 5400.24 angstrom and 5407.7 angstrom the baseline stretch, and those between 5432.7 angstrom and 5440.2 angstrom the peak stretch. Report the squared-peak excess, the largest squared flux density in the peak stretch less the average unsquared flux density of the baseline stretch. 42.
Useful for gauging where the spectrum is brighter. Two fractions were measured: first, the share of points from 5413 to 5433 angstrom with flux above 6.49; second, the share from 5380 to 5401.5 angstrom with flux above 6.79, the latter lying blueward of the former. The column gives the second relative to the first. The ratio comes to 0.88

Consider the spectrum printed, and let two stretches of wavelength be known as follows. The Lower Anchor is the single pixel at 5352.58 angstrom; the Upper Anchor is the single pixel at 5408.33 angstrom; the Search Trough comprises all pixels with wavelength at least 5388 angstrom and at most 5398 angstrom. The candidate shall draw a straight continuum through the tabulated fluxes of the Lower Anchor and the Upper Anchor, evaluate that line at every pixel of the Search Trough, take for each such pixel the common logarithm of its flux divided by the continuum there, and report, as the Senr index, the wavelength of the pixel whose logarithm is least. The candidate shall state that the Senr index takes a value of 5397.14 angstrom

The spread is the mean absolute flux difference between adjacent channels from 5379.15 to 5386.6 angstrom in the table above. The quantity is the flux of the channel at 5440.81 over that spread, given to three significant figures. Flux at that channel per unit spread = 274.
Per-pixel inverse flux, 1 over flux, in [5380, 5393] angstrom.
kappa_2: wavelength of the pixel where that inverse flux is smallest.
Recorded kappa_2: 5385.96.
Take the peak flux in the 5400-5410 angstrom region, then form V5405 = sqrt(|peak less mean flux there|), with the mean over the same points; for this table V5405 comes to 0.30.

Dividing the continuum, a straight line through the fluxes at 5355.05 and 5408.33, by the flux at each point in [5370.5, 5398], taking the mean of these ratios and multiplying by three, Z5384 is 2.93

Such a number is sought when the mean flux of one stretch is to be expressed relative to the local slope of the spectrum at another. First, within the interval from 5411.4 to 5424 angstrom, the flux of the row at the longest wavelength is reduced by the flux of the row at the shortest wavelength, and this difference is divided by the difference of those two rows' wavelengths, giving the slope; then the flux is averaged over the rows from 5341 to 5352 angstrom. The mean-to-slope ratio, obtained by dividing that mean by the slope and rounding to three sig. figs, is 160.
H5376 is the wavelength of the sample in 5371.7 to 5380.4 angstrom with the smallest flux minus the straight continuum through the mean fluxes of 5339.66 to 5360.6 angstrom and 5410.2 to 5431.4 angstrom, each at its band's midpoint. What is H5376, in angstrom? 5372.34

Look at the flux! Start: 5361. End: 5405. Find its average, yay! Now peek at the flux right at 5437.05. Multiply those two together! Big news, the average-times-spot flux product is 45.6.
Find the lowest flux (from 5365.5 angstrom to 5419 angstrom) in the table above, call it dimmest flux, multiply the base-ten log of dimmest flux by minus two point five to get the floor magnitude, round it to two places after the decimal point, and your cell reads -1.97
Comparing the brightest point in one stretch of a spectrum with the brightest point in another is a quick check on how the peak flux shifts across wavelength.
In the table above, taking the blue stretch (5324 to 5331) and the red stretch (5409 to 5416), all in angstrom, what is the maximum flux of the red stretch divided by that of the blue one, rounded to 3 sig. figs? 1.15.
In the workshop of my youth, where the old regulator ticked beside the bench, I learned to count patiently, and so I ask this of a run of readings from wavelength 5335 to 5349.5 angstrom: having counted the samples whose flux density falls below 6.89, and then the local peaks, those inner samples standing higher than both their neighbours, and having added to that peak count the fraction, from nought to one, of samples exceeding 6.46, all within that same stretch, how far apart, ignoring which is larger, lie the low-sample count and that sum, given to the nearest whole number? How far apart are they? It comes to 11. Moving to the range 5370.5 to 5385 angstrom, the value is 5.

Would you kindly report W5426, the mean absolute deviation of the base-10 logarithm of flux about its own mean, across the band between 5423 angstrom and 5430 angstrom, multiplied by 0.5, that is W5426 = 0.0052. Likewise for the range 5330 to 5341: 0.0071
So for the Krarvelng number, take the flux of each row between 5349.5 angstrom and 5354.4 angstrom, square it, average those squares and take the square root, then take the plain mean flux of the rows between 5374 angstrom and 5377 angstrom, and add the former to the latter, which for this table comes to 13.1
